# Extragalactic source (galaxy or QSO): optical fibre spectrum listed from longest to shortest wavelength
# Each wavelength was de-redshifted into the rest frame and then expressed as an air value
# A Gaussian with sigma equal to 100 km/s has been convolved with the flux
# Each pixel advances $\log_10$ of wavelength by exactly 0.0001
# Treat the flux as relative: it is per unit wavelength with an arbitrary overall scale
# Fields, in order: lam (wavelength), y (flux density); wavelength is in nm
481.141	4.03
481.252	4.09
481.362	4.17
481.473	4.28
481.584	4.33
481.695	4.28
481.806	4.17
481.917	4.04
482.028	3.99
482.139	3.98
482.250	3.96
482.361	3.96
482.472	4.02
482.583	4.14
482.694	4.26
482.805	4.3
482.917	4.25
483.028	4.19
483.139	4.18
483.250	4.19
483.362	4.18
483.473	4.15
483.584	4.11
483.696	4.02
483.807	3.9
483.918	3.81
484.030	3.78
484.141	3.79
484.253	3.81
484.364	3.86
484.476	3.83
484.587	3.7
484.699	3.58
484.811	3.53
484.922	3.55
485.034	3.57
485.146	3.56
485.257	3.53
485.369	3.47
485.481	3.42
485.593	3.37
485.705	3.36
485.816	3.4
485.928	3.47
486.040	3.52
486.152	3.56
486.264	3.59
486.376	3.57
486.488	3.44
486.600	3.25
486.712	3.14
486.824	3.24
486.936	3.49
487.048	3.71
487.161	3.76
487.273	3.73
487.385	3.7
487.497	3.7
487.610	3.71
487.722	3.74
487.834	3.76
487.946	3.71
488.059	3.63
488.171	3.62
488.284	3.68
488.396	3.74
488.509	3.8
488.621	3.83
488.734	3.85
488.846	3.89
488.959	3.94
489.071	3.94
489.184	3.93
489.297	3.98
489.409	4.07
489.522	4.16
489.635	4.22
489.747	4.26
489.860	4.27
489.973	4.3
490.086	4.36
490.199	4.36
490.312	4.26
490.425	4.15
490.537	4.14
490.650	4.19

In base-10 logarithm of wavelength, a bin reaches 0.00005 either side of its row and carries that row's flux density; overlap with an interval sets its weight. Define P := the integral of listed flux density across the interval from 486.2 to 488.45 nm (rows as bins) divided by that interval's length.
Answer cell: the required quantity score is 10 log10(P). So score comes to 5.6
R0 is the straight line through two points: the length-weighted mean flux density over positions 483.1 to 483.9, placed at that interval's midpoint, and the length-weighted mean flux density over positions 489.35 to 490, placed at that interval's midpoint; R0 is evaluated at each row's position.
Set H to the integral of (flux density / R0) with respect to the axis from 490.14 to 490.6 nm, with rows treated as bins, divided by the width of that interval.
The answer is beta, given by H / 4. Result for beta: 0.250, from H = 1.00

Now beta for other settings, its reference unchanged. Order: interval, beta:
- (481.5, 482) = 0.259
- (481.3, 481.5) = 0.261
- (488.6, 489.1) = 0.232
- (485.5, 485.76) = 0.204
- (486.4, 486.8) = 0.199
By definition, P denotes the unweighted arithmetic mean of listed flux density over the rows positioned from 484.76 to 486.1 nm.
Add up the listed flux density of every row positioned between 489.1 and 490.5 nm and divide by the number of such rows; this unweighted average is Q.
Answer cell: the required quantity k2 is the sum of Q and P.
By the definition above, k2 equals 7.67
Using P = 3.5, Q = 4.19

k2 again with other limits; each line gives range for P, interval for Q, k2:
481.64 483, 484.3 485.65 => 7.69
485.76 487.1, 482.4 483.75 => 7.61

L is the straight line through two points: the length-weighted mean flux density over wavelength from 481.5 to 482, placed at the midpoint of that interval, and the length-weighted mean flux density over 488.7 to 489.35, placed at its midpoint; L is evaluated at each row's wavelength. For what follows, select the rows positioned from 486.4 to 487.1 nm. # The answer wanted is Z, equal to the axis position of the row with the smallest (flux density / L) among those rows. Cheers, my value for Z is 486.712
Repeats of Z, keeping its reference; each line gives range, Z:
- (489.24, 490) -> 489.297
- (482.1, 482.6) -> 482.250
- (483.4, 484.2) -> 484.030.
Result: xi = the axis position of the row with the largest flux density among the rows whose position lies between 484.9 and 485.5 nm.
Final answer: 485.034 nm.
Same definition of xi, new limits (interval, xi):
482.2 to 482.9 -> 482.805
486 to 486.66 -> 486.264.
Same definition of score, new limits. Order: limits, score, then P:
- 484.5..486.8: 5.4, 3.5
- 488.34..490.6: 6.1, 4.1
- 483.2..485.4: 5.8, 3.8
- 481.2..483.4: 6.2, 4.1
